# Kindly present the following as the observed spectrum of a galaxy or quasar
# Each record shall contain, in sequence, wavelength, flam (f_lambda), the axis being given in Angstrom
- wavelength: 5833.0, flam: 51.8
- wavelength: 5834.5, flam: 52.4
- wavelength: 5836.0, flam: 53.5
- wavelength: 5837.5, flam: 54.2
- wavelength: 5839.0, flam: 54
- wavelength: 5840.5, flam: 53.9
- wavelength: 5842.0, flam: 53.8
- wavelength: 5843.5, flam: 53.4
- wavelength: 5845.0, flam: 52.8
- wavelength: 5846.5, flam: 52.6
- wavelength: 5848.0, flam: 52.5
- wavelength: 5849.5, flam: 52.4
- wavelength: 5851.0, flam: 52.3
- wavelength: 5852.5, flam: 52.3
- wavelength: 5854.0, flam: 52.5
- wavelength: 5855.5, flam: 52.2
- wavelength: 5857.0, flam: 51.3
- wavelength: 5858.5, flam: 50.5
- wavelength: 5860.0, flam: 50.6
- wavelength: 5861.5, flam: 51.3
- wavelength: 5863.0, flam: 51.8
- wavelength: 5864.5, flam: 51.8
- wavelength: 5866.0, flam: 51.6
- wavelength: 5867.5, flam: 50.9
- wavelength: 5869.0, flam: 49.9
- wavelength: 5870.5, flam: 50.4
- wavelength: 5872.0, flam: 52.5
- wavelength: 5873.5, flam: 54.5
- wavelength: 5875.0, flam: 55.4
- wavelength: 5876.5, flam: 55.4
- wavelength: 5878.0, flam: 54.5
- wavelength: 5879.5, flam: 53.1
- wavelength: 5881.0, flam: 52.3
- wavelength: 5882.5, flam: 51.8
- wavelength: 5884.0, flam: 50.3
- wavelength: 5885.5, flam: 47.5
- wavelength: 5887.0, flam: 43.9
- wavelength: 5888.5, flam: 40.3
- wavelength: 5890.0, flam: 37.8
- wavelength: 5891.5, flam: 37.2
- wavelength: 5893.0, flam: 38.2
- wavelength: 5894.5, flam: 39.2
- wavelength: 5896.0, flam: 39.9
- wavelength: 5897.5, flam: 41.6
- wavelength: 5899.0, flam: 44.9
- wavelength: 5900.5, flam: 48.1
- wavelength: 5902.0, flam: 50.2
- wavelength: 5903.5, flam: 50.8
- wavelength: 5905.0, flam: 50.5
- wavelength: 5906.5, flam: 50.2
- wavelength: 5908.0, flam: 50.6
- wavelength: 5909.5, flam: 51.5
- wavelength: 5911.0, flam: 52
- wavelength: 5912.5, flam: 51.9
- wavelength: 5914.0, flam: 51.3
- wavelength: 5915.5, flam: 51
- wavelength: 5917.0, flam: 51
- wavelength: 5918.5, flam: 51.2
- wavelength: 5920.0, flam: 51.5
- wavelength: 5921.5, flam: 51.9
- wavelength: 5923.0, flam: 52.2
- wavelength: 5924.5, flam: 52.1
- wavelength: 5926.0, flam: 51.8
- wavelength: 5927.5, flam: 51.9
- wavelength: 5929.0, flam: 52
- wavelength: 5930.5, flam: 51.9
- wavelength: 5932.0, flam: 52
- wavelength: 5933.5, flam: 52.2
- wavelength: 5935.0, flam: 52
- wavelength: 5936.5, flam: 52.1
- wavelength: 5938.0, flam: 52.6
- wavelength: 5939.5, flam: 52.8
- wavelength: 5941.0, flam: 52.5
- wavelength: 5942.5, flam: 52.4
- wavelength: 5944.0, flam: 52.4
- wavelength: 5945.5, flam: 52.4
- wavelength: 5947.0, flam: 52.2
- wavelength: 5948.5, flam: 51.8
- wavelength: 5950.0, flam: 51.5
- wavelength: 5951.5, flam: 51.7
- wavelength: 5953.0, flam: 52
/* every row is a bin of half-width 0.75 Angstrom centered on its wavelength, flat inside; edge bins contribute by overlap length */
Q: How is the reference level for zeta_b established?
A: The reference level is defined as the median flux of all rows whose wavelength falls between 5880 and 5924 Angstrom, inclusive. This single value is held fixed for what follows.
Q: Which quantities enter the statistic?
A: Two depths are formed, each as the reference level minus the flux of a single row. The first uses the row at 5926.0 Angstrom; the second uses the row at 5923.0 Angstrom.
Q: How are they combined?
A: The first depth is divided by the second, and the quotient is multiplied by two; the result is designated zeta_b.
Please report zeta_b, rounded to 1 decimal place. 1.5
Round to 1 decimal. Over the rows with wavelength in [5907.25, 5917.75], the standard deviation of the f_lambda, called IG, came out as 0.5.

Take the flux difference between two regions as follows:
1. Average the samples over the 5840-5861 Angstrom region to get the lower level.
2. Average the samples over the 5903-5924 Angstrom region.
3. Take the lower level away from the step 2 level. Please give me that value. -1.1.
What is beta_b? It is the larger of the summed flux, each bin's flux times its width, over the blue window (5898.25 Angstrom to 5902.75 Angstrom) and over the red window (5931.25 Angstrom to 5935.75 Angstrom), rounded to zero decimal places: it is 234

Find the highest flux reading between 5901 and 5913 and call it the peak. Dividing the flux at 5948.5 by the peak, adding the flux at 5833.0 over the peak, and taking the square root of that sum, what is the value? 1.41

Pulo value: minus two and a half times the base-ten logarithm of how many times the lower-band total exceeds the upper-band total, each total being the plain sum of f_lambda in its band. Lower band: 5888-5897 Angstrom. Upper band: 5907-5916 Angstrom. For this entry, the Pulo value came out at 0.31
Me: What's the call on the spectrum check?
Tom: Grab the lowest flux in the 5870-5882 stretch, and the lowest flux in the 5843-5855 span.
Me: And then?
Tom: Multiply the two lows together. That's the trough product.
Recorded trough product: 2636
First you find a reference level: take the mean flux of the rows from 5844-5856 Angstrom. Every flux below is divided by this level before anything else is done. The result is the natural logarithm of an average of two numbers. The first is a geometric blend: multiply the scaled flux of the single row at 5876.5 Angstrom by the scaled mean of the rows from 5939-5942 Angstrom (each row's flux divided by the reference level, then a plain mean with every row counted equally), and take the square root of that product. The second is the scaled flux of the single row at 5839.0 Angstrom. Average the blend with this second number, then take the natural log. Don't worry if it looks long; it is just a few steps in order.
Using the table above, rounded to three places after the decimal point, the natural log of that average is 0.029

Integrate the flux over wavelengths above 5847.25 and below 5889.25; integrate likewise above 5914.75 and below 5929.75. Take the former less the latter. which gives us 1379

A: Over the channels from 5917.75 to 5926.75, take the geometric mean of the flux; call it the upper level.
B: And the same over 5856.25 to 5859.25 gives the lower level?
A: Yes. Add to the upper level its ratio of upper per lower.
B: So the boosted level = 52.8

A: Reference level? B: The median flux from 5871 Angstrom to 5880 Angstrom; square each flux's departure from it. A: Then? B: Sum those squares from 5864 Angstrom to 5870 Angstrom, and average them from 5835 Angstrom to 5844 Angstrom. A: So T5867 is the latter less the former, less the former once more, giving -99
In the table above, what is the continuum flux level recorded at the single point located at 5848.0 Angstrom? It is 52.5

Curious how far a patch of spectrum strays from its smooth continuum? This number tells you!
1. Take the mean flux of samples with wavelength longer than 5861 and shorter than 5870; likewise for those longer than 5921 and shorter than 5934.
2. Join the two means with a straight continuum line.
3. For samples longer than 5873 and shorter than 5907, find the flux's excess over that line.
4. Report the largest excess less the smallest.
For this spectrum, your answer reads 18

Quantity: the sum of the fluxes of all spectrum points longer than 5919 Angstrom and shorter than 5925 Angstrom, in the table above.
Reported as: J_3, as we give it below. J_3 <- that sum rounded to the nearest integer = 208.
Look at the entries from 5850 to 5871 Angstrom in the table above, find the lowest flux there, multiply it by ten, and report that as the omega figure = 499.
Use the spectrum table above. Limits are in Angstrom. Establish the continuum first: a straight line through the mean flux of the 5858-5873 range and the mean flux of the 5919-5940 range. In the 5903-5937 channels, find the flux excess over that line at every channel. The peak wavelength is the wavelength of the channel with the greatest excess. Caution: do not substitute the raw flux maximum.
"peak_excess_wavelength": 5923.0 Angstrom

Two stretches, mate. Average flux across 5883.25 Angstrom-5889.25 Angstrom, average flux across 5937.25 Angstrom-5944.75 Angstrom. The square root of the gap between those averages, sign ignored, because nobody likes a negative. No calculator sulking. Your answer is 2.7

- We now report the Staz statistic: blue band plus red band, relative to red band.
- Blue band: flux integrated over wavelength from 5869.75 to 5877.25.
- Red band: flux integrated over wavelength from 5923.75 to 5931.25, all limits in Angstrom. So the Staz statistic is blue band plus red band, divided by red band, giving 2.03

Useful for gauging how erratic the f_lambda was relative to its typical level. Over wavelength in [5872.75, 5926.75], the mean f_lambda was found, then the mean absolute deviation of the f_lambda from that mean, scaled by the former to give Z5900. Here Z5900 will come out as 0.089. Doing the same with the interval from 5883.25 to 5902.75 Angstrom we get 0.096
